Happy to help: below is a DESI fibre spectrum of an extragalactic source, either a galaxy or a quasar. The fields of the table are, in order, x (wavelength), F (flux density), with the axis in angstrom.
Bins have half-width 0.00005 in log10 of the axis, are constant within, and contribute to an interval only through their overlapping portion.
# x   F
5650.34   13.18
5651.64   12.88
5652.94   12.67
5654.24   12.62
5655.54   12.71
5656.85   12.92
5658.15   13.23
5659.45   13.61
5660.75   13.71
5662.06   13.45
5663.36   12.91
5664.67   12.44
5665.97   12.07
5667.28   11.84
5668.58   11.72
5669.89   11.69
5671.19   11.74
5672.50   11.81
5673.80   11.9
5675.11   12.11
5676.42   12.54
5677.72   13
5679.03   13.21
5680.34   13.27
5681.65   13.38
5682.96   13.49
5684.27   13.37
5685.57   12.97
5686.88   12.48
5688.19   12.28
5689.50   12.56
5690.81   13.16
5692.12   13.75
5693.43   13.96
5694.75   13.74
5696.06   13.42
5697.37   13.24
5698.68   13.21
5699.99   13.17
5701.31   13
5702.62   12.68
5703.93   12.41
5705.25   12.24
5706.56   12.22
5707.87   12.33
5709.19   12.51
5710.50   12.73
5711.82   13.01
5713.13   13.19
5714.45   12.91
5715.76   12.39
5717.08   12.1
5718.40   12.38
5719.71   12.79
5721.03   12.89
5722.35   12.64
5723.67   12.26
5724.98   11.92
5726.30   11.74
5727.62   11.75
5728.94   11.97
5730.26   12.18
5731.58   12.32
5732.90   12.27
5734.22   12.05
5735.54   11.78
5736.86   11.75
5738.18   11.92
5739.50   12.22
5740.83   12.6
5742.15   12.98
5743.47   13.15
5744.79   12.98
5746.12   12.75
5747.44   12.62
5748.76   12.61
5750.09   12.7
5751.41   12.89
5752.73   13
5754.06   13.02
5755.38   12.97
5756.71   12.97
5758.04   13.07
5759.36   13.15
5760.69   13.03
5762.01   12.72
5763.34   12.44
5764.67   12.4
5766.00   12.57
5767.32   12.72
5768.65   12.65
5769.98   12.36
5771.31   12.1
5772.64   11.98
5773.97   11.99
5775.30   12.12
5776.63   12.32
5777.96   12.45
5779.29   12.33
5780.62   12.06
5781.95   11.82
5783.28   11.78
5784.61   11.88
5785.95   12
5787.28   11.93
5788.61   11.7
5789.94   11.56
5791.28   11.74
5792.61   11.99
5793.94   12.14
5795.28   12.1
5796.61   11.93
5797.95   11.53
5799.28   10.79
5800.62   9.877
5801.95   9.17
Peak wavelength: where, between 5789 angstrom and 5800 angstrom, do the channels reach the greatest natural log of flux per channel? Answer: 5793.94 angstrom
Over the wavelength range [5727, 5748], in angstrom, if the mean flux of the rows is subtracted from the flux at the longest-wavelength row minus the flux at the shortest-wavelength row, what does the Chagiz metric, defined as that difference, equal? -11.5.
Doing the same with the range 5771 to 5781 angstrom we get -12.2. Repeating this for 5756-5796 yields -13.1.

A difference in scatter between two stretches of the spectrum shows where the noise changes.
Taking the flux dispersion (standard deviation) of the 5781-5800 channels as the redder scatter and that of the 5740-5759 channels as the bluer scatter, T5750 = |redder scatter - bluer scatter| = 0.15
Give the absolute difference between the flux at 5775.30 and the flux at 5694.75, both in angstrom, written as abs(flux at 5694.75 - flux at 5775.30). 1.62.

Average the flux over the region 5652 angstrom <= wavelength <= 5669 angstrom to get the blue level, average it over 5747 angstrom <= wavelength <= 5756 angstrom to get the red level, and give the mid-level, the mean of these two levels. 12.8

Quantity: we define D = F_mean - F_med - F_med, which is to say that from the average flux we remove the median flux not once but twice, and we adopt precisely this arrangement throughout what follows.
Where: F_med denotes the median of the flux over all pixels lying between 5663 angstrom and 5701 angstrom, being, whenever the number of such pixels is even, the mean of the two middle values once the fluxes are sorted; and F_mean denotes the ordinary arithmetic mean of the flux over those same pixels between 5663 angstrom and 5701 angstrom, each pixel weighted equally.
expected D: -13.2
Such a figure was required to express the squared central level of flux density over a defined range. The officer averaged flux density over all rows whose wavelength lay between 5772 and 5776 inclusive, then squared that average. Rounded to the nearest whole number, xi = 145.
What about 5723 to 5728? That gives 142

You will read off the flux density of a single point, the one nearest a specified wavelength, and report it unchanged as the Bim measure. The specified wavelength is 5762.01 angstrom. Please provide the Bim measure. 12.72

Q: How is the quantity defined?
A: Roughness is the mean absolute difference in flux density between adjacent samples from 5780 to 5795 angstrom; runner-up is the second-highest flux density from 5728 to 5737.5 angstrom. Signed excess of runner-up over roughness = 12.1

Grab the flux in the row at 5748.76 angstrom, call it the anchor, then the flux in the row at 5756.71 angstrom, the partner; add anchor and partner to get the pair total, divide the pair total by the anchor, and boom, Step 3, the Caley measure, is 2.03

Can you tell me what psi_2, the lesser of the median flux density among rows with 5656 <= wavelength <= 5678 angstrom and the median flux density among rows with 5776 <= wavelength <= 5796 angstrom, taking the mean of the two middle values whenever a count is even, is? 12.0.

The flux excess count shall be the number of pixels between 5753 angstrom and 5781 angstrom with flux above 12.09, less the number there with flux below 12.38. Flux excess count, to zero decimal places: 10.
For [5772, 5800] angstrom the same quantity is -14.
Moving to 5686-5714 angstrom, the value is 17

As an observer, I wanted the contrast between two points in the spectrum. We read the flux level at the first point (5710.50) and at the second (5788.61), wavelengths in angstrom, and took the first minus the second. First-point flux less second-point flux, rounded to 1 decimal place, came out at 1.0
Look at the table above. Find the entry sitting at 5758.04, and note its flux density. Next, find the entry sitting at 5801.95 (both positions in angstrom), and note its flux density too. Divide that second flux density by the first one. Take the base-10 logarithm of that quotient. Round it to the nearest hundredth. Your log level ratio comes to -0.15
